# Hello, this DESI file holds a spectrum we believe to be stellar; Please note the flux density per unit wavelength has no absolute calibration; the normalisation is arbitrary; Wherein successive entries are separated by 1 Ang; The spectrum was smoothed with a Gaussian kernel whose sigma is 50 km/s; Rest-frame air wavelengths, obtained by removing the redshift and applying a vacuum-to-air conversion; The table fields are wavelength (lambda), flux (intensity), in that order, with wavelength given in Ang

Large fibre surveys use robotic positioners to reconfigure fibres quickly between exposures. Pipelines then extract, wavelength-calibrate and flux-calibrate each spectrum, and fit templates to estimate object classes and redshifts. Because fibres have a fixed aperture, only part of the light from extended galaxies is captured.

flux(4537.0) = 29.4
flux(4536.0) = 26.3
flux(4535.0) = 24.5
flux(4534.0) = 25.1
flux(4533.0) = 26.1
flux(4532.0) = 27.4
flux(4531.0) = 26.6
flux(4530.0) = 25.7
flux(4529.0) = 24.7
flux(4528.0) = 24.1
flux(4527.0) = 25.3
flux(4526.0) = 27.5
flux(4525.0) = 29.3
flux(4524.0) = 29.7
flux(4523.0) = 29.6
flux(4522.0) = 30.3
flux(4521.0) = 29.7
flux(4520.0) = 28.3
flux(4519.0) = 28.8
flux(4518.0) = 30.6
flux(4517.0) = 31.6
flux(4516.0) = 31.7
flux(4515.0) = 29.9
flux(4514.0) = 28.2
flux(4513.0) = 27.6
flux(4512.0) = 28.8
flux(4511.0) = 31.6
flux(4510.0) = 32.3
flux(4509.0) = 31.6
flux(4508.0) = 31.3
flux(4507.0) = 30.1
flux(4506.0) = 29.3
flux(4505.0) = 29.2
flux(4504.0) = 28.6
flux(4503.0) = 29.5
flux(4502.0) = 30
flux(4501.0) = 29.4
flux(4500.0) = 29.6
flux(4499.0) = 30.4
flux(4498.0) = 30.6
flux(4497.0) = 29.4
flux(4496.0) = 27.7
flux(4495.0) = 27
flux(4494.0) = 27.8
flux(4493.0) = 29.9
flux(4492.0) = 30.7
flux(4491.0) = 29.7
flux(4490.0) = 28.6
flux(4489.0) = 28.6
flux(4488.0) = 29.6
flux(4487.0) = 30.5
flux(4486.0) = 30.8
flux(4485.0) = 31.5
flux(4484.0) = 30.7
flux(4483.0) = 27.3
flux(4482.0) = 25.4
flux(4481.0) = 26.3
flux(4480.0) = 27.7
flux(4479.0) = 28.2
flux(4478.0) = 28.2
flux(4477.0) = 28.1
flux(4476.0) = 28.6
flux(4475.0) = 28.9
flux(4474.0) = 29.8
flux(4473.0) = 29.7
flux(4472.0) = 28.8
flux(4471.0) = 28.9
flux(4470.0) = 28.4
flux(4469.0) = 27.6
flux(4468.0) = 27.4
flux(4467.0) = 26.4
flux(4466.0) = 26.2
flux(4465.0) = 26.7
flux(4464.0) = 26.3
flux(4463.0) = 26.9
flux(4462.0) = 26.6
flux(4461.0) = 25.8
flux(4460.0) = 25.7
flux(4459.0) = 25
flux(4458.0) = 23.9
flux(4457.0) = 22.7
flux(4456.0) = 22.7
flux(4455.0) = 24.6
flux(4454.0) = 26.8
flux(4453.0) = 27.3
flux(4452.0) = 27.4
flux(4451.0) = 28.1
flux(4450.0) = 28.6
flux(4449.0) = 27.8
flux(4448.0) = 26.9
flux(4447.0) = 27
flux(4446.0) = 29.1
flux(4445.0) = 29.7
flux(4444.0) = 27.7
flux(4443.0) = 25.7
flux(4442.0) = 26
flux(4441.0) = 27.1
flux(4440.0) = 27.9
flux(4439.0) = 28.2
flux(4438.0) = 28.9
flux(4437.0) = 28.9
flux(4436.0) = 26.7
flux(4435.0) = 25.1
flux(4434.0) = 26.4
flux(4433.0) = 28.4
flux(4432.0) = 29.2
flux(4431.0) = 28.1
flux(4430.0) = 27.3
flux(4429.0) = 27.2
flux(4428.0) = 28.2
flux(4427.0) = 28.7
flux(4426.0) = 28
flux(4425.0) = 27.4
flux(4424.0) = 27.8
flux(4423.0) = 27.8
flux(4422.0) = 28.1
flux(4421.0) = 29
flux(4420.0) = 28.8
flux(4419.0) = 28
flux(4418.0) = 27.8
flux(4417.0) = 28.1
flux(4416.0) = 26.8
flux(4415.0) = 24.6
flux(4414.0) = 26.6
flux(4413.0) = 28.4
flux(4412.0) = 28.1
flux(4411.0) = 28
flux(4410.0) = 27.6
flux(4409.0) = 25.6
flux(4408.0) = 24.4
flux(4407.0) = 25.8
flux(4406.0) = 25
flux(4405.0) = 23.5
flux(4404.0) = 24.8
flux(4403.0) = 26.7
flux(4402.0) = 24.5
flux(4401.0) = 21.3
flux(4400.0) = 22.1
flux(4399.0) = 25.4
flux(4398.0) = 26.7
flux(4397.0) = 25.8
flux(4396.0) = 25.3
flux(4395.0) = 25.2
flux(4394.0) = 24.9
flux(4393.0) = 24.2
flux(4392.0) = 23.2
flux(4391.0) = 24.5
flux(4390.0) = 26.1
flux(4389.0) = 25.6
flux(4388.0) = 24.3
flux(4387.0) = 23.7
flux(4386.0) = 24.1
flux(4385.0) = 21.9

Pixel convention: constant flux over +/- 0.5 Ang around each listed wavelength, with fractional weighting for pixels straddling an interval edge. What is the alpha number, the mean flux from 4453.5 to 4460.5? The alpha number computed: 24.5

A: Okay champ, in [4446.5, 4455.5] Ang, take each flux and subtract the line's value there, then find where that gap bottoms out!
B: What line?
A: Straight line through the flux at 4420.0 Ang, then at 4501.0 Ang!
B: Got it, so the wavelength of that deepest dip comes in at 4455.0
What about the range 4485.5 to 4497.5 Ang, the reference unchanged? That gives 4495.0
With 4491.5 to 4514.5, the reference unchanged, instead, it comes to 4495.0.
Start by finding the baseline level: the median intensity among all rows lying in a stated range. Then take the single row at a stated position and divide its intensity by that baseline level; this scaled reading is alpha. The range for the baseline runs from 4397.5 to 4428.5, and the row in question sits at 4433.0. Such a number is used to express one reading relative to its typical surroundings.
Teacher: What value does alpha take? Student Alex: 1.04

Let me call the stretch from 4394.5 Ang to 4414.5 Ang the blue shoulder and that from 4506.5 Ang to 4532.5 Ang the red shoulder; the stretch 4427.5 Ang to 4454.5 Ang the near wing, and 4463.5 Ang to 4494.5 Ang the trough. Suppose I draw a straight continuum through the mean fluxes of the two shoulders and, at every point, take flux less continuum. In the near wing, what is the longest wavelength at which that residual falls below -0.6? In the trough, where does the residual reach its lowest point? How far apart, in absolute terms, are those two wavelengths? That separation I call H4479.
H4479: 39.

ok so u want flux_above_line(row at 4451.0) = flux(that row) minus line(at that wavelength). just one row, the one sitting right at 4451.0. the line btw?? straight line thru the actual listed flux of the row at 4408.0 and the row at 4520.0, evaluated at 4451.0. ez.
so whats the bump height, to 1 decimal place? 2.2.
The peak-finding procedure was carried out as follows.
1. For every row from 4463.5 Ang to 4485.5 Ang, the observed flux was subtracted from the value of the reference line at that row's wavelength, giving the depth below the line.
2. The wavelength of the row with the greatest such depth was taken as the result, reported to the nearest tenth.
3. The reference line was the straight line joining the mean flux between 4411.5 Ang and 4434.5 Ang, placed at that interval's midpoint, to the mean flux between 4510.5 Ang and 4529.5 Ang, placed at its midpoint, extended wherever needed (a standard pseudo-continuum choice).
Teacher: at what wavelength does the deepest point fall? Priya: 4482.0 Ang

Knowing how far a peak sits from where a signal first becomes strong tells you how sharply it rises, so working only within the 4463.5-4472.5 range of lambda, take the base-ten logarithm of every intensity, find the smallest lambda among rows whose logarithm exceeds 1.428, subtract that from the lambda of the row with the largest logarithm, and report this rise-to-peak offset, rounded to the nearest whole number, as 3 Ang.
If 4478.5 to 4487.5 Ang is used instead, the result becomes 6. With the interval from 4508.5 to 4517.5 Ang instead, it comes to 1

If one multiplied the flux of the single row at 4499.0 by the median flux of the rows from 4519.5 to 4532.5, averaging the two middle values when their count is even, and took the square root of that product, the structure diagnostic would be 28.9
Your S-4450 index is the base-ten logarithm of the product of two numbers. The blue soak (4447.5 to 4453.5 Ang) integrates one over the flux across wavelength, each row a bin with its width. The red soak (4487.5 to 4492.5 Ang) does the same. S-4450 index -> -1.43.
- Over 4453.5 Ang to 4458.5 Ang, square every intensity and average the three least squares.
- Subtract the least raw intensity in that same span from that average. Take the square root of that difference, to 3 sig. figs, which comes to 22.6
